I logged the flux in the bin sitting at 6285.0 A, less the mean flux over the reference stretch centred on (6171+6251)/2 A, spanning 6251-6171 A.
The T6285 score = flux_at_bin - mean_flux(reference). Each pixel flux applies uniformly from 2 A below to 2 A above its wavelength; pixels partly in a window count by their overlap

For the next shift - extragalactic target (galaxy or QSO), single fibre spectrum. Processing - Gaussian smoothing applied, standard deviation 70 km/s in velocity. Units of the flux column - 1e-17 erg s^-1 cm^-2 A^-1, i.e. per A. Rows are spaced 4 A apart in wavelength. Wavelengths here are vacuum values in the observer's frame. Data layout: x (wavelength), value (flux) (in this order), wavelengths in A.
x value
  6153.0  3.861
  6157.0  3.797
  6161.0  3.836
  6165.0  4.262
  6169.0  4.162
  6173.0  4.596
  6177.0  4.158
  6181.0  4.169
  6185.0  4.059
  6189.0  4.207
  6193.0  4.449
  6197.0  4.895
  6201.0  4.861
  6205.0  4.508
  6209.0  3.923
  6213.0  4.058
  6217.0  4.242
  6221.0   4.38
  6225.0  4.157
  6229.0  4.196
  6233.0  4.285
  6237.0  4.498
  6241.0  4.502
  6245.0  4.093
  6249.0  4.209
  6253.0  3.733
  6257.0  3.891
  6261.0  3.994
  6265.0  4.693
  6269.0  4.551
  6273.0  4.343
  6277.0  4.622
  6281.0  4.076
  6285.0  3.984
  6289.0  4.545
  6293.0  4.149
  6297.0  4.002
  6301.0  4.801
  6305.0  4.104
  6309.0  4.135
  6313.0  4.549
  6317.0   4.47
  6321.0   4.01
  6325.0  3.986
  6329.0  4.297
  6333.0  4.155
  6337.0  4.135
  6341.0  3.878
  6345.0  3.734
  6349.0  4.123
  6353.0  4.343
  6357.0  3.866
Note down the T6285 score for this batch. -0.3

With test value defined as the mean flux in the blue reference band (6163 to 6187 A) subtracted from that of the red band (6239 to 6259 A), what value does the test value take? -0.15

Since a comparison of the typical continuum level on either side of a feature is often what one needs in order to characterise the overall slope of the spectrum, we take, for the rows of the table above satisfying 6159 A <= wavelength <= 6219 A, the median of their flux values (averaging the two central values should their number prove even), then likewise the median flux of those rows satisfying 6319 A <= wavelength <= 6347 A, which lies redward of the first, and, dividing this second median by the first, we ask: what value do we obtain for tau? 0.95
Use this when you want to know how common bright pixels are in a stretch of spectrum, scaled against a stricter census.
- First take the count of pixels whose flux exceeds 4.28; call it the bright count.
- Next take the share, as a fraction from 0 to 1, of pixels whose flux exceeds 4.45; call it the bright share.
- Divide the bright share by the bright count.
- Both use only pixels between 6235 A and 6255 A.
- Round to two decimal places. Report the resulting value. 0.20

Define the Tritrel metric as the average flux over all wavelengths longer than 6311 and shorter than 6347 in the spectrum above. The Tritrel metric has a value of 4.13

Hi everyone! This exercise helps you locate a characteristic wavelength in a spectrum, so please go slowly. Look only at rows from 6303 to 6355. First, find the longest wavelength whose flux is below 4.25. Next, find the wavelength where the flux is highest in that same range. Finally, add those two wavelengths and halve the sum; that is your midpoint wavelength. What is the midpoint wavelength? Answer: 6331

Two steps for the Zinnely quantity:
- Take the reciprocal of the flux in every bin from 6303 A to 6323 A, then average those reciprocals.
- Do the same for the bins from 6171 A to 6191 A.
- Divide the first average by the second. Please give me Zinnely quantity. 1.00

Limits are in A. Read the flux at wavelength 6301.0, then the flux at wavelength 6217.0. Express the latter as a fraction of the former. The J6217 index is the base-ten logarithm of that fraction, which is -0.05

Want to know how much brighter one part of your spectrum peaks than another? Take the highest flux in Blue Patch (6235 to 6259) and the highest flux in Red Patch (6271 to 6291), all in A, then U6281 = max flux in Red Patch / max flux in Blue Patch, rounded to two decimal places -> 1.03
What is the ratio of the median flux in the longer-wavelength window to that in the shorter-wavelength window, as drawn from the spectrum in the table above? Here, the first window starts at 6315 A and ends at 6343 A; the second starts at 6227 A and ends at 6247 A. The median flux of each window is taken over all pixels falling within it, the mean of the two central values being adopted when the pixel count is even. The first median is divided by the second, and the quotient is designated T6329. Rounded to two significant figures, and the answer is 0.96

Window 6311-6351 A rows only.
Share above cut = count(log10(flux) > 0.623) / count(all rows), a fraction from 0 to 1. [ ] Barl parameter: 0.30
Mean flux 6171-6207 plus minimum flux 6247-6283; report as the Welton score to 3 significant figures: 8.17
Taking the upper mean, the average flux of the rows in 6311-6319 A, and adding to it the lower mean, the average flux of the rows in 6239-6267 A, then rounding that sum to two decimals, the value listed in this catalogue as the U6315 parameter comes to 8.67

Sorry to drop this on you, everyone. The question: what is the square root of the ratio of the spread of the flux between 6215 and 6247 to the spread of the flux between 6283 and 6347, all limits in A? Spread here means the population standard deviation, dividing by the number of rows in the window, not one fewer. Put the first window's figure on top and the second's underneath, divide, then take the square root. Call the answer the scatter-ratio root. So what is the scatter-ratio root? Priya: 0.72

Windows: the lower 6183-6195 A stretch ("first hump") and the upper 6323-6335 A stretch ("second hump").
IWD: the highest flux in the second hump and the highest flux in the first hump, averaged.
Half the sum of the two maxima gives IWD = 4.37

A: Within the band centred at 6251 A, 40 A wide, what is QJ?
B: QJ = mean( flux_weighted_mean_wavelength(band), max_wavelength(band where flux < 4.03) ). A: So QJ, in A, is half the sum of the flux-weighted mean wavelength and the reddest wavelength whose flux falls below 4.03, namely 6256.0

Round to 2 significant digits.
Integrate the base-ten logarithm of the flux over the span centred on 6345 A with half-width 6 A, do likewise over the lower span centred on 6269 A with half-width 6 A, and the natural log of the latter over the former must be 0.10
